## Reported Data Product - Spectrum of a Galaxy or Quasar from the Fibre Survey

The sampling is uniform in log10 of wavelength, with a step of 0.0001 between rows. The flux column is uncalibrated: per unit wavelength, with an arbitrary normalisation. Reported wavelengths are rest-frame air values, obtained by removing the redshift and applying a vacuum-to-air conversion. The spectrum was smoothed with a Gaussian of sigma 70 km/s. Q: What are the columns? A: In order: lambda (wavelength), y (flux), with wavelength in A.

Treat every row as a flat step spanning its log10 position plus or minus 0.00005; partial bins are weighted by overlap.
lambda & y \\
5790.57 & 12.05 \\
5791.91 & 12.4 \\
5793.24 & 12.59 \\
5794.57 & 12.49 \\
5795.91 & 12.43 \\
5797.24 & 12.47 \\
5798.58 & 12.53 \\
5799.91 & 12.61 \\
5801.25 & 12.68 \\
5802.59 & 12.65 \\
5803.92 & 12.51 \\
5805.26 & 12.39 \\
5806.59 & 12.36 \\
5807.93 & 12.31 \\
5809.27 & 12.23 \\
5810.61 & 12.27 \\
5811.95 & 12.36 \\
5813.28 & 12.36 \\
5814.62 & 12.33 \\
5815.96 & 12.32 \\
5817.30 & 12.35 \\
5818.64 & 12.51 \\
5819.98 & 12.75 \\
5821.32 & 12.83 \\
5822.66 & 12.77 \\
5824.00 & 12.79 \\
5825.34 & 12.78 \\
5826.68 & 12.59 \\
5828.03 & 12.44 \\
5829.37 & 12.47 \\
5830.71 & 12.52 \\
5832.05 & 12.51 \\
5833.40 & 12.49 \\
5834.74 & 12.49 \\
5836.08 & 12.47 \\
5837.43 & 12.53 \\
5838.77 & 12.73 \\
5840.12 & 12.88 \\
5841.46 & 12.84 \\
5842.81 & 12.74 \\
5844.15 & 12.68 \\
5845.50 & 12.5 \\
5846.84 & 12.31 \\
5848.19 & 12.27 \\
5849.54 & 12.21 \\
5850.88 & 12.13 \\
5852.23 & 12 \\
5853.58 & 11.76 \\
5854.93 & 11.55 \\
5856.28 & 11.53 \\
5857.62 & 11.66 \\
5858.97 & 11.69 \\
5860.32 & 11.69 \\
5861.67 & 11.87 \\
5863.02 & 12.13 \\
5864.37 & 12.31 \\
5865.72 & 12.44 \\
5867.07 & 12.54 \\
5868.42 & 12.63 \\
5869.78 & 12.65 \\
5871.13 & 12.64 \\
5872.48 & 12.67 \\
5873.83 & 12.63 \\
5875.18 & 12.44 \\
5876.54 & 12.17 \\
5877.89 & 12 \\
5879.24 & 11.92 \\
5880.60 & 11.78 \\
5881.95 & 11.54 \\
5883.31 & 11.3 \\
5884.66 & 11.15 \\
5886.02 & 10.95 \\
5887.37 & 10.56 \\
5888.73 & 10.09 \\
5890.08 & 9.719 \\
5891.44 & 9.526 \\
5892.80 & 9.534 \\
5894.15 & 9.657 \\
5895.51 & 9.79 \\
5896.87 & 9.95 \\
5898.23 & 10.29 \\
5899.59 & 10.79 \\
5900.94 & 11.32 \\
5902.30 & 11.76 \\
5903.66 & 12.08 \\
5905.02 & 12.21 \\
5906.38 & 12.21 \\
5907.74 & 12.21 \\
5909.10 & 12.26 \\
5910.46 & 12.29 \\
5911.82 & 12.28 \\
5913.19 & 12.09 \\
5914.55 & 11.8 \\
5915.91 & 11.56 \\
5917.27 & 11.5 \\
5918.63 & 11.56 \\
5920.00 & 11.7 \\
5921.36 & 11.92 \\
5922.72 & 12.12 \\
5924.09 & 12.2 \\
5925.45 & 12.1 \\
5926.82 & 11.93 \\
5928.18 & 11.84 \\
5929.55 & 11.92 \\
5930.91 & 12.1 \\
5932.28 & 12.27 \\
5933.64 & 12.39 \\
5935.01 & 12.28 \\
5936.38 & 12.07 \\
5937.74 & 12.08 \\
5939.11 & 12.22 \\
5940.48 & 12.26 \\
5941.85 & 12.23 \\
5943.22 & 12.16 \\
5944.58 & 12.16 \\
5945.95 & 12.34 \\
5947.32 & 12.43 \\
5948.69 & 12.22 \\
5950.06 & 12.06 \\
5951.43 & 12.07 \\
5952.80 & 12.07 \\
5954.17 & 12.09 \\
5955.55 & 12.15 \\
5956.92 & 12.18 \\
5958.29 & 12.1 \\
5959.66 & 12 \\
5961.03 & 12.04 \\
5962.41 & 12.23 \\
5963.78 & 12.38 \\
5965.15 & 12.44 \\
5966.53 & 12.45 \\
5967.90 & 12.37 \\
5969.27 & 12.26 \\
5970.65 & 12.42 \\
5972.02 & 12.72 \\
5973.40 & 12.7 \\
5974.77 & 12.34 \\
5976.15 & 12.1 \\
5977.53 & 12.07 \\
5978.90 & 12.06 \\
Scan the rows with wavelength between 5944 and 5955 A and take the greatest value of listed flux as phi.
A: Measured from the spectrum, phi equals 12.43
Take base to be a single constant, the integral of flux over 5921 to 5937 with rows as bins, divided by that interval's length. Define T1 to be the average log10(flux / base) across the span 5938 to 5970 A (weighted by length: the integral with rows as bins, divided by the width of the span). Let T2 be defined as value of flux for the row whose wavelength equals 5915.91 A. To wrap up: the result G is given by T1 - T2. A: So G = -11.6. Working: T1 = 0.004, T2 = 11.56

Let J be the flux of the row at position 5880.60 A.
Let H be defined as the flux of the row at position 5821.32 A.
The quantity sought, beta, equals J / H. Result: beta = 0.918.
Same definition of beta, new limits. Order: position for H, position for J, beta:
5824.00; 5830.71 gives 0.979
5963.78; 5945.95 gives 0.997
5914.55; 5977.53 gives 1.023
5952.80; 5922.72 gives 1.004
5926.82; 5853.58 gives 0.986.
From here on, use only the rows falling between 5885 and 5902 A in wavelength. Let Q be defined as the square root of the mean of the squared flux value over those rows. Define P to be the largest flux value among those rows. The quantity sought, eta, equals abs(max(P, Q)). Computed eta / 11.3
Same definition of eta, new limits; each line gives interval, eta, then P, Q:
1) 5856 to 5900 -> 12.7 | 12.67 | 11.45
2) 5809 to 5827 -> 12.8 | 12.83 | 12.52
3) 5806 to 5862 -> 12.9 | 12.88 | 12.36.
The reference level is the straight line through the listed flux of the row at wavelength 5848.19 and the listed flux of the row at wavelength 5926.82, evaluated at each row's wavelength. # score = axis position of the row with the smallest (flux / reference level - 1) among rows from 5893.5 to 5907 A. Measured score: 5894.15 A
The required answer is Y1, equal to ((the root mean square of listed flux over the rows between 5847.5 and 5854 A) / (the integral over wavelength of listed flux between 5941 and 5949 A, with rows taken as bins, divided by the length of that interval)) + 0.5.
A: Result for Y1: 1.48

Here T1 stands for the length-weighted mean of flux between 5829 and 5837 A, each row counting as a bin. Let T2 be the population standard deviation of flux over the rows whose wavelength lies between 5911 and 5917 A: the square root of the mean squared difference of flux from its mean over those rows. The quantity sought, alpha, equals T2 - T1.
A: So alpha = -12.2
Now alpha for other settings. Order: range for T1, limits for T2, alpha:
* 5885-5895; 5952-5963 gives -10.0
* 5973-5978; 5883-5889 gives -11.8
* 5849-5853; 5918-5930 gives -11.9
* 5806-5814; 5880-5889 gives -11.8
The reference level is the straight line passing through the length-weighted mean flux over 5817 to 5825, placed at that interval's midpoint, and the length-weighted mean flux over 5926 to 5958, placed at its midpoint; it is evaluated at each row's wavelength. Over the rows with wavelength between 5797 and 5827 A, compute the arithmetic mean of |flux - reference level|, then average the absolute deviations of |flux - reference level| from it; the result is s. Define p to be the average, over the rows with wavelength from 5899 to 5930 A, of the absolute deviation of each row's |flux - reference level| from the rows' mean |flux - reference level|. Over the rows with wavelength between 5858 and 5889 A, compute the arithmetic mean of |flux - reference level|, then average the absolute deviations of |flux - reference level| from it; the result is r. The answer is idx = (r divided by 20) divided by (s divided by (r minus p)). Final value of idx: 0.034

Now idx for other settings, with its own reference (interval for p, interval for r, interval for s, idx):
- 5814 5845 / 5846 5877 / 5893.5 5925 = 0.004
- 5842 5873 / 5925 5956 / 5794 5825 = -0.007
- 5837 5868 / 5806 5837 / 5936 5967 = -0.010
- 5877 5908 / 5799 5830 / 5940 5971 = -0.039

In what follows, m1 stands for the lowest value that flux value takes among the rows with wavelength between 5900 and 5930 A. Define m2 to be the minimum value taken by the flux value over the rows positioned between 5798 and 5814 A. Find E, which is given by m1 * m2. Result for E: 138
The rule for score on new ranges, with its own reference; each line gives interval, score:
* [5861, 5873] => 5861.67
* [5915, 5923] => 5917.27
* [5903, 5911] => 5903.66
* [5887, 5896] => 5891.44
